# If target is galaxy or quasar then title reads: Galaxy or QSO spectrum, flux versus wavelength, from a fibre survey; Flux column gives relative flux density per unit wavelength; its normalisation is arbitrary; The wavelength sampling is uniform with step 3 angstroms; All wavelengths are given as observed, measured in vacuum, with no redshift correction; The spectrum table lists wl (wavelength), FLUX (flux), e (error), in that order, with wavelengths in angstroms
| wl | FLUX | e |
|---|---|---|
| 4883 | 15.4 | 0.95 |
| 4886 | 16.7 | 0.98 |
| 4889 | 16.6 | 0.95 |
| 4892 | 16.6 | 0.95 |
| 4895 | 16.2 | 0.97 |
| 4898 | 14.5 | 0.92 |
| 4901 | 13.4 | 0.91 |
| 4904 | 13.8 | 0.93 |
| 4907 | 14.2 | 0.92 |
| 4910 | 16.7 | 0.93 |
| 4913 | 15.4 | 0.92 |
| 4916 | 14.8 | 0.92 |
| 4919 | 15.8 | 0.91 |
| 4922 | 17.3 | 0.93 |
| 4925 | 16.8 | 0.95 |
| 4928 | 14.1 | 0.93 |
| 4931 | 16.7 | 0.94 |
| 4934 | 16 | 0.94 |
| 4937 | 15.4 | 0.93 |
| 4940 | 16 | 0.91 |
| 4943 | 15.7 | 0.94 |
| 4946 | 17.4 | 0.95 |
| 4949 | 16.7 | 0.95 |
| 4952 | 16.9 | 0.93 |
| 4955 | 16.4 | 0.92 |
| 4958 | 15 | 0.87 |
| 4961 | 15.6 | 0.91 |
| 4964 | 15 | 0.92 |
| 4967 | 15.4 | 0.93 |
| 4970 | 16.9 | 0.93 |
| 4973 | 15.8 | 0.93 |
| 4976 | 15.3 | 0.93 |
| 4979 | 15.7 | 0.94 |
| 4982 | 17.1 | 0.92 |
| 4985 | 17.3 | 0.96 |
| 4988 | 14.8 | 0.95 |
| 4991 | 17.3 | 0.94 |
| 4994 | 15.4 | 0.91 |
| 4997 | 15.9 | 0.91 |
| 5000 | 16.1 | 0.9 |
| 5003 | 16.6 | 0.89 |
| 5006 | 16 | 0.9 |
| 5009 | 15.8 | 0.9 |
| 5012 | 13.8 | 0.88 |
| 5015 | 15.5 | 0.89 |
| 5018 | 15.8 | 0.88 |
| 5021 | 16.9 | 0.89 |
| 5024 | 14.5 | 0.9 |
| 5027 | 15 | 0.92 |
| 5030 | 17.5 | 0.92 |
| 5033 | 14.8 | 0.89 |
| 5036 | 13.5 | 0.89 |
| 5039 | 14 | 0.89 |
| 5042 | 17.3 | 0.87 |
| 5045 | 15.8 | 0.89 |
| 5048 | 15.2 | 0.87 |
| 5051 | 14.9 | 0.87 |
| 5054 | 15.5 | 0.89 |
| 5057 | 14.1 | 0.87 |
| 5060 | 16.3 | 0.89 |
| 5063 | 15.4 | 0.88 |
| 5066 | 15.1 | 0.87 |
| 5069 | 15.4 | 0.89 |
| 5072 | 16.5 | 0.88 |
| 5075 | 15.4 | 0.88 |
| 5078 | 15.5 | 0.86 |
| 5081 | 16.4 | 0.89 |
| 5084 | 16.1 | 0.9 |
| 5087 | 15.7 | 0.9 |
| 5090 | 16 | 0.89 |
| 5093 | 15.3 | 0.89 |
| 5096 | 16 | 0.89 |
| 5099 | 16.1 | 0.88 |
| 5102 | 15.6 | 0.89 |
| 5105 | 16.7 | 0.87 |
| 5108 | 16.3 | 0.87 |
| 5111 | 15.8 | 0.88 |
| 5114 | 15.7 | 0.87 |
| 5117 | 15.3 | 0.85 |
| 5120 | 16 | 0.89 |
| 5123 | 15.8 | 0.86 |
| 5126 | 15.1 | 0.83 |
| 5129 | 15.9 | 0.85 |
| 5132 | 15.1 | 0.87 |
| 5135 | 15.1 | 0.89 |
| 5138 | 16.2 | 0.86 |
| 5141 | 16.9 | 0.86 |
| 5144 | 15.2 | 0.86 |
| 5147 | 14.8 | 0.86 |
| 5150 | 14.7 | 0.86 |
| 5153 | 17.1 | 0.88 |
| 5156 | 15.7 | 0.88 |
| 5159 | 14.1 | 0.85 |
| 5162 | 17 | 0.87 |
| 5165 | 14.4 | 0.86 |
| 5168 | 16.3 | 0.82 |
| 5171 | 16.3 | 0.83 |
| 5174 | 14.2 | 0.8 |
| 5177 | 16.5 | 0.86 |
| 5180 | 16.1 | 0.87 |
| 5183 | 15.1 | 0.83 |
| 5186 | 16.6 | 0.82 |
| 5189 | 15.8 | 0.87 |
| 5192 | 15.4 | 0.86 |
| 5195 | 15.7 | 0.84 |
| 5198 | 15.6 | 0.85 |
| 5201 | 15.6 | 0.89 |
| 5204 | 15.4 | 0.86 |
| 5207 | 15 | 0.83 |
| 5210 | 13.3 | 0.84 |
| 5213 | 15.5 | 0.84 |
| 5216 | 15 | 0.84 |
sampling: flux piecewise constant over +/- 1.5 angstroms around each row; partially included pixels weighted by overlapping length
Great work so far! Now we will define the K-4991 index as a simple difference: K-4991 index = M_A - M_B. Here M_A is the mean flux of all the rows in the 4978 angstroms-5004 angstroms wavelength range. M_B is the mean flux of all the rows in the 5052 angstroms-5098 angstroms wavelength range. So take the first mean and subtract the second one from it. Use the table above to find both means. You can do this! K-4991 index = 0.6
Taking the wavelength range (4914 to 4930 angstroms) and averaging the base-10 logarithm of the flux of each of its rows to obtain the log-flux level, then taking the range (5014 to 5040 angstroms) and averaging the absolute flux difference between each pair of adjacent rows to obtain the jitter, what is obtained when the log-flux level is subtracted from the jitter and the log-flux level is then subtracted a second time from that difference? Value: -1.0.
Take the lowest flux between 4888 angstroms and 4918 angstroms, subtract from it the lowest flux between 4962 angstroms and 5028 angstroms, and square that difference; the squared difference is 0.16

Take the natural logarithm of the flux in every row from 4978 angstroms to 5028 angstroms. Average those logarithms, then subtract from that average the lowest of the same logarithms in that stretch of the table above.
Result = 0.137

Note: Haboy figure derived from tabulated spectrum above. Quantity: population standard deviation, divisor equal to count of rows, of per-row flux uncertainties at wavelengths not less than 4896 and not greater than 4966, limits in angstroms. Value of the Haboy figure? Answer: 0.017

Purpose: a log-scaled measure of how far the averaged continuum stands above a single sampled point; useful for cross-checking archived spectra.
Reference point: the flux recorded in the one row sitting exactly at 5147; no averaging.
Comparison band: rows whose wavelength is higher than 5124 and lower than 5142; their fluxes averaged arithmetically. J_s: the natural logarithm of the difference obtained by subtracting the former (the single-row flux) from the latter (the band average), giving -0.1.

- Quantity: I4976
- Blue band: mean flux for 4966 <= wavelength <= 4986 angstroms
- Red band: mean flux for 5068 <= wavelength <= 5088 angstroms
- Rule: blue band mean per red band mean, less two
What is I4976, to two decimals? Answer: -0.98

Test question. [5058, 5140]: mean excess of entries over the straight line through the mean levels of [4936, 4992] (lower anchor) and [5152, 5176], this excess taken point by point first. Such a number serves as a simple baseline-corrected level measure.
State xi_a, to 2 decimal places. -0.01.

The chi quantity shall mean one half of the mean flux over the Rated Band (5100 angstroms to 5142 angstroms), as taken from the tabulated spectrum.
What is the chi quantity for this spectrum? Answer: 7.91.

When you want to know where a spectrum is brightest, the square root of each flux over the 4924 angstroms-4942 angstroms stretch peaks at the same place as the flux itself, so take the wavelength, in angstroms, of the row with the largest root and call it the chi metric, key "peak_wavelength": 4925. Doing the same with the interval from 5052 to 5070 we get 5060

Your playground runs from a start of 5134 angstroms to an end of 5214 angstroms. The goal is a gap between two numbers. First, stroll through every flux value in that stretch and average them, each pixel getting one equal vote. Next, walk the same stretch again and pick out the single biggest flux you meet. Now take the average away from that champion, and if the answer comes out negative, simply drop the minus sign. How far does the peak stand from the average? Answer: 1.6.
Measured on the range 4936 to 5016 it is 1.4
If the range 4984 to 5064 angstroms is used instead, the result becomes 1.9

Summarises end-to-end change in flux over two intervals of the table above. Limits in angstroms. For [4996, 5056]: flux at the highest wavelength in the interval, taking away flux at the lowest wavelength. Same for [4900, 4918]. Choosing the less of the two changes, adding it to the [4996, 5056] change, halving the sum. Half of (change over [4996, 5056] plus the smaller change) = -0.4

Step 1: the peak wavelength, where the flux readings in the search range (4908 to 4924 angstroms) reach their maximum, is 4922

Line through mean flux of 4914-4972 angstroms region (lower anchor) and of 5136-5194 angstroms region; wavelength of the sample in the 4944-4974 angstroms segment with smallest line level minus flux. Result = 4946 angstroms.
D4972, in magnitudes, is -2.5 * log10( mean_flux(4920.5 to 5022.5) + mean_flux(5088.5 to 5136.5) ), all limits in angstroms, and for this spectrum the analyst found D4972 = -3.75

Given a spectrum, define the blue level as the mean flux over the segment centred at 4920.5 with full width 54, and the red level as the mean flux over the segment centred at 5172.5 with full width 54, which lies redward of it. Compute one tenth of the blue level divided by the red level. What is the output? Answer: 0.0996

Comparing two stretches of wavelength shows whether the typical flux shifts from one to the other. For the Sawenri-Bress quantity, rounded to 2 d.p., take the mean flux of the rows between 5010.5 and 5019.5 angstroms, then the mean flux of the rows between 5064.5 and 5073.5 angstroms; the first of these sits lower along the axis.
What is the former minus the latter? -0.63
